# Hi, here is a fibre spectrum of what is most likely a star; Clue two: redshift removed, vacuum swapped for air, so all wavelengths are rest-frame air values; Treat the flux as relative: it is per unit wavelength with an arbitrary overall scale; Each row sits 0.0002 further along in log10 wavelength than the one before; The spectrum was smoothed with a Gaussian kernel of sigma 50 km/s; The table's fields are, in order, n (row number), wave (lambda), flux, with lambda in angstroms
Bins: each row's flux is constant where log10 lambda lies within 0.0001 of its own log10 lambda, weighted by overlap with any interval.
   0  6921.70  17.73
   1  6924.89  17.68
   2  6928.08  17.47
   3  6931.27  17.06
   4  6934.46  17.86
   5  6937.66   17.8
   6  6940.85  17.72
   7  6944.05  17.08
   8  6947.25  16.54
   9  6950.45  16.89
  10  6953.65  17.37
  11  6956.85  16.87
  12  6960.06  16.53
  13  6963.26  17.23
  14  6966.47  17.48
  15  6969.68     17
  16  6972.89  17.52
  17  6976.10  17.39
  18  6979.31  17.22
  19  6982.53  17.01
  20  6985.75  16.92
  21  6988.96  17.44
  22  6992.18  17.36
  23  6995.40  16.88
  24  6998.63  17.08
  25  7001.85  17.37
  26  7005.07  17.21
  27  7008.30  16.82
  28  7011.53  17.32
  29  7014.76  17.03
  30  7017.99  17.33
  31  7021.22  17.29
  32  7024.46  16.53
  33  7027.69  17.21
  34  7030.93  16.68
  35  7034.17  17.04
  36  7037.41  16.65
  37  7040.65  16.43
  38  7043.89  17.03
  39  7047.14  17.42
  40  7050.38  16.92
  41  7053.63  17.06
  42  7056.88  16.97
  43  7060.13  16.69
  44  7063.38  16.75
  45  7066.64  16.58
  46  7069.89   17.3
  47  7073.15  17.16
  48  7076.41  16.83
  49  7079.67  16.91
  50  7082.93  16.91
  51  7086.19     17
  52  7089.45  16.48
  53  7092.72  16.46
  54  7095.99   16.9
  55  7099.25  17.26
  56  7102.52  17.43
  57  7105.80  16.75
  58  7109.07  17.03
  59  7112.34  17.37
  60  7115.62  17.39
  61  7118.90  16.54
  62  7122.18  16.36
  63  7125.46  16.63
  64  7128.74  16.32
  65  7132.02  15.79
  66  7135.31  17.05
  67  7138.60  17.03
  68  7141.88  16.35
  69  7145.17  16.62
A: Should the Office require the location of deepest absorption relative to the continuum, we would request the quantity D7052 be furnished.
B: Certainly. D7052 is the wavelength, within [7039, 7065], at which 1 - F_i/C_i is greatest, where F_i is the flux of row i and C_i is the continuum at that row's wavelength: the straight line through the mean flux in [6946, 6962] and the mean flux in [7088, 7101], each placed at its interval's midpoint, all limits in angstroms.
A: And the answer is 7040.65 angstroms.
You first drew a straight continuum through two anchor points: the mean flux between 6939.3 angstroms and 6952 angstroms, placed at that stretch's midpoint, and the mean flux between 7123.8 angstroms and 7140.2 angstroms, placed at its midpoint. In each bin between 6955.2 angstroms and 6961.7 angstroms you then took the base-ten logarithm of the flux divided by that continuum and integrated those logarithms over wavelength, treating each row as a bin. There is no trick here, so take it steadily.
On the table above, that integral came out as -0.05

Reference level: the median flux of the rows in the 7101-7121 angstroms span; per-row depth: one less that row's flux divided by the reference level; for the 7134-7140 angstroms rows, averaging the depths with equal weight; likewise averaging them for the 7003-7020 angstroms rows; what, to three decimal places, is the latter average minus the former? -0.006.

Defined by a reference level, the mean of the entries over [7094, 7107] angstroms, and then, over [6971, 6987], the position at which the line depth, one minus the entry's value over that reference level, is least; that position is 6972.89 angstroms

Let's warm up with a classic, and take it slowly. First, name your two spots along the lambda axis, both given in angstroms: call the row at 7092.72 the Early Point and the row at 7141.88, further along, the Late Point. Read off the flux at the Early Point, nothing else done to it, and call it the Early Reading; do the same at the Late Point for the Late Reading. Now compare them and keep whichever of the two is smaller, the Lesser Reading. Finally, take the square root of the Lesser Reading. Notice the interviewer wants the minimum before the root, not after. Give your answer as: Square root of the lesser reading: 4.04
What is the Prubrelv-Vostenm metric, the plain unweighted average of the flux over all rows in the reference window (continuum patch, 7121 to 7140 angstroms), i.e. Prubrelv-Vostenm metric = 16.5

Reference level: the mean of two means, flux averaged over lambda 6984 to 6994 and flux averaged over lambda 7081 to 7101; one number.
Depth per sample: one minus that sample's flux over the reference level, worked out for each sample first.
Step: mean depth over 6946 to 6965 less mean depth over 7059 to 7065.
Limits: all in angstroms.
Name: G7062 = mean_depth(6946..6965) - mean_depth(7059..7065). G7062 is -0.011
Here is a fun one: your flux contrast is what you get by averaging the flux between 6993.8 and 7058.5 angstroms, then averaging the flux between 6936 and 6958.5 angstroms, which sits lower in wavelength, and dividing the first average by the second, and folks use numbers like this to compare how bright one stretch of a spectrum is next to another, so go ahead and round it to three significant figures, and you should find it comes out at 0.990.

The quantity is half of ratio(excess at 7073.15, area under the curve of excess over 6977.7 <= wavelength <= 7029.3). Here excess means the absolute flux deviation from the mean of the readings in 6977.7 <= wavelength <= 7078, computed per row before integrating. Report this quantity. 0.0062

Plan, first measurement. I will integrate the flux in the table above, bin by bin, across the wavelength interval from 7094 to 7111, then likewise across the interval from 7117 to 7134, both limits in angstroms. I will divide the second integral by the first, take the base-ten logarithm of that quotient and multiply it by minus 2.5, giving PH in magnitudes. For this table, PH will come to 0.05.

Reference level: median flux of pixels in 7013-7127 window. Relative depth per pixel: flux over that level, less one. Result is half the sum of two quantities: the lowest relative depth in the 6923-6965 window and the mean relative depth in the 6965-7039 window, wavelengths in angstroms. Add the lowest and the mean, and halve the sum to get -0.006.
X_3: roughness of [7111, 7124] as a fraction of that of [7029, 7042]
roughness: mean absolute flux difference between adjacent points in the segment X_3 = 1.08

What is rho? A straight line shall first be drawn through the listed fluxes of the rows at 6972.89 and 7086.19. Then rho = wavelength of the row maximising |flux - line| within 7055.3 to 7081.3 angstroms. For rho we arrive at 7066.64 angstroms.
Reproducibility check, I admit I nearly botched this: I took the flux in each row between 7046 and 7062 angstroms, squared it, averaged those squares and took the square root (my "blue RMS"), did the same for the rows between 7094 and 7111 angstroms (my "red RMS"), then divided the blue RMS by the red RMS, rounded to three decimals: 0.996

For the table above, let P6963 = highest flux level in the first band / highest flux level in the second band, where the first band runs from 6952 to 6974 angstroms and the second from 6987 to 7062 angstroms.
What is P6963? 1.005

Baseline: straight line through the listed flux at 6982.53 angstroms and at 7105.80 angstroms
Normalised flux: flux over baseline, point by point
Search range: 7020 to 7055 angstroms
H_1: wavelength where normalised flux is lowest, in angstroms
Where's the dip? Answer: 7040.65 angstroms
